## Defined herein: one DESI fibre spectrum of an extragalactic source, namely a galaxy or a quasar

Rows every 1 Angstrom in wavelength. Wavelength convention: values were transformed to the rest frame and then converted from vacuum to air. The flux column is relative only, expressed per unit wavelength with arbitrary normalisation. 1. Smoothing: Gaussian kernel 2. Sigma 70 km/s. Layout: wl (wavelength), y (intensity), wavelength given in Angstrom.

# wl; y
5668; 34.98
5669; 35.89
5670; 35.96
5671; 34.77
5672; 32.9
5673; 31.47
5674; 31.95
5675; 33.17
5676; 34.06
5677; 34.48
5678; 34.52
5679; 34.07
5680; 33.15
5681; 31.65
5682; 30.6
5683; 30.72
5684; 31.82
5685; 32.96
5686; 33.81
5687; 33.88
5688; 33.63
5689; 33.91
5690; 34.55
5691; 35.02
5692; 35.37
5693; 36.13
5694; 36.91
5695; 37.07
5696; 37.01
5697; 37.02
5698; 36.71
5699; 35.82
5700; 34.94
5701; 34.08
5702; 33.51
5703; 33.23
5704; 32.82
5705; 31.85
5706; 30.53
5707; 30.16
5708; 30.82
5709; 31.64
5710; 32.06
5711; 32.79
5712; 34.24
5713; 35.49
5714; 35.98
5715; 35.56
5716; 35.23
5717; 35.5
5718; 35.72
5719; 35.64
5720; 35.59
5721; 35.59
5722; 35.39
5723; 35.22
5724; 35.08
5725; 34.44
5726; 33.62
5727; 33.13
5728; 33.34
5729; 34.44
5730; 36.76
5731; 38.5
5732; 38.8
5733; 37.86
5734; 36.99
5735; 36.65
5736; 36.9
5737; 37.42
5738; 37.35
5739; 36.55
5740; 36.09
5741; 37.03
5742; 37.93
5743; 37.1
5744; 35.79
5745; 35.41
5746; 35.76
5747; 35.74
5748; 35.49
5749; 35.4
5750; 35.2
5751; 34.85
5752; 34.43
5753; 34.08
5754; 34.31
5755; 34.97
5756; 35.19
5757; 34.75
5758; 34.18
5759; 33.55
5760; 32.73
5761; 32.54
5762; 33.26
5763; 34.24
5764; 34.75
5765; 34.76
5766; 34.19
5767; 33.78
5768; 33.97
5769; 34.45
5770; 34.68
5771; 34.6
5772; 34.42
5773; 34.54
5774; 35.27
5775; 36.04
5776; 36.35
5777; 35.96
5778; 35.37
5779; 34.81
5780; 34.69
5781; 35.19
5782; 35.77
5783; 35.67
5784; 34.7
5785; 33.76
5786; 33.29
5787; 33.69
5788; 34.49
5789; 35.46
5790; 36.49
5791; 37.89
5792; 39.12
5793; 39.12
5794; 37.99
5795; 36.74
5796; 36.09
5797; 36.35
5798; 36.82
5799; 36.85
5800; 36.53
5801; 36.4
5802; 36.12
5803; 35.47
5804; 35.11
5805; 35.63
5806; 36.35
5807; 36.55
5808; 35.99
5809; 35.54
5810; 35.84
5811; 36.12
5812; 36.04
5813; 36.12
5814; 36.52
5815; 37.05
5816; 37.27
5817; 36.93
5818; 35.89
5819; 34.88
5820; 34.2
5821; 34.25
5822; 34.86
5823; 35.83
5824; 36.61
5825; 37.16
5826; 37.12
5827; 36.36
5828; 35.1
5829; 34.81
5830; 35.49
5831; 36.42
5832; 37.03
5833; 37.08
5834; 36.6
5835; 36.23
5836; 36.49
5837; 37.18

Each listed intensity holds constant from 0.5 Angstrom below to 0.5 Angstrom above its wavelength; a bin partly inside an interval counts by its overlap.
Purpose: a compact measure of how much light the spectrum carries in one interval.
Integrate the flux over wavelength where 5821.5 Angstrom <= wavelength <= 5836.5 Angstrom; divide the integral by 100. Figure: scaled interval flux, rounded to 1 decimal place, 5.4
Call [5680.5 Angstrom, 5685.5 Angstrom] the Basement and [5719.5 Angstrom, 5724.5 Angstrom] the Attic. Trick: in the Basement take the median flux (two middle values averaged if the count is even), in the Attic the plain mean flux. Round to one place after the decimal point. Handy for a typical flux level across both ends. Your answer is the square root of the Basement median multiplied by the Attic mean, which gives 33.5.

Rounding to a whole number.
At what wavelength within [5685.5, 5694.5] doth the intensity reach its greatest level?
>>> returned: 5694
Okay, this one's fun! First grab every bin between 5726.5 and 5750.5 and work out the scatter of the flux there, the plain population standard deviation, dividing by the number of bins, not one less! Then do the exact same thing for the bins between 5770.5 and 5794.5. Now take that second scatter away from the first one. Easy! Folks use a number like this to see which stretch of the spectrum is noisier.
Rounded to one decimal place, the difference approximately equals -0.1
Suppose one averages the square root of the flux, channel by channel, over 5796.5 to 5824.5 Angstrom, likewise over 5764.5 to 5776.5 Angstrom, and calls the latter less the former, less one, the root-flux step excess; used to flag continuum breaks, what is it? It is -1.11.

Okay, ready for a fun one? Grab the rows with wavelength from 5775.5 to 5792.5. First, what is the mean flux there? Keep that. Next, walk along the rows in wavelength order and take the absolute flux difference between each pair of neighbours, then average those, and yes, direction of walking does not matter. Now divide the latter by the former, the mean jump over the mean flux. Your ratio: 0.0195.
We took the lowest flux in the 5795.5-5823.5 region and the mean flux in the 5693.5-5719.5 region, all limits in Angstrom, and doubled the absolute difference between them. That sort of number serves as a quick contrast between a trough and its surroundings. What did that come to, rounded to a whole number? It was 0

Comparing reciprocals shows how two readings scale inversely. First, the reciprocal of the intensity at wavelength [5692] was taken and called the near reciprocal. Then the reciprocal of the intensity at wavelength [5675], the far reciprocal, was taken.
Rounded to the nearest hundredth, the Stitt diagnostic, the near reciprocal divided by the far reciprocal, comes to 0.94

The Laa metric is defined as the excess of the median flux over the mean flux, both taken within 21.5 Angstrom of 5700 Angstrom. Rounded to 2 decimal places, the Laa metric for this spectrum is 0.02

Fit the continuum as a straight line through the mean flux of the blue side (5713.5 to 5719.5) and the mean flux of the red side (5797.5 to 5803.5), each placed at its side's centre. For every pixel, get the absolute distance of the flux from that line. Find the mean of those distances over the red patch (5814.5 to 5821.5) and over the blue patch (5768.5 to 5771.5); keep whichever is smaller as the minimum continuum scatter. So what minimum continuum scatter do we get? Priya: 1.2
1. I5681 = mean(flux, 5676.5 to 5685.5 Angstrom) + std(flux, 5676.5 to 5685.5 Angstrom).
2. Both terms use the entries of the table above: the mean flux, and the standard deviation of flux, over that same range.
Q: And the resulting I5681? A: 34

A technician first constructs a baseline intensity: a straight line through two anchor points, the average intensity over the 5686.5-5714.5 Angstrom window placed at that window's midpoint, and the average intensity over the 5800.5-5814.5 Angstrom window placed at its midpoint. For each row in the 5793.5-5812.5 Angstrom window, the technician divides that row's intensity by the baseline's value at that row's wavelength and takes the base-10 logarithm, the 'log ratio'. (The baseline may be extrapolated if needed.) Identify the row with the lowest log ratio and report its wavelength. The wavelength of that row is 5804 Angstrom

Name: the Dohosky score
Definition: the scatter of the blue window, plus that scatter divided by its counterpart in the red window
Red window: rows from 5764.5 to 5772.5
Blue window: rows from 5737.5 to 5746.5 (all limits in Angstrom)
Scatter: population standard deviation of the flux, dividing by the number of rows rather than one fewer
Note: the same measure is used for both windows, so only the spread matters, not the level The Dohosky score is 3.3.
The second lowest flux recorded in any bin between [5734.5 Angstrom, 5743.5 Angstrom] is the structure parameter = 36.55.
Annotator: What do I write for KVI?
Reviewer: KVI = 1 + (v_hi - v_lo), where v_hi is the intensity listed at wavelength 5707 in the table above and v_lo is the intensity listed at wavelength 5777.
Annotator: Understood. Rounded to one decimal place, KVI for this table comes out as -4.8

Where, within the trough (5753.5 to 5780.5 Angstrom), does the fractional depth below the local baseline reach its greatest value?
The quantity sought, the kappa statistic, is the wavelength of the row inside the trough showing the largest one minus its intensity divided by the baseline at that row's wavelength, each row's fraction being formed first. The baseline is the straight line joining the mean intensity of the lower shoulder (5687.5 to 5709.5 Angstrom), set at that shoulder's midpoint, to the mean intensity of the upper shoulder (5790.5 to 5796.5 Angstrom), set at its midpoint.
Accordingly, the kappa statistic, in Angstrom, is 5761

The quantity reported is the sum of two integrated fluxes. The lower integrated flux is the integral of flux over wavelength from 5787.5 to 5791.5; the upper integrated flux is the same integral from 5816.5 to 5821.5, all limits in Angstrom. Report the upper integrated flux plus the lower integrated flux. 320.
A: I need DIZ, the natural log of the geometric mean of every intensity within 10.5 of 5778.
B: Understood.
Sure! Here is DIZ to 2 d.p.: 3.55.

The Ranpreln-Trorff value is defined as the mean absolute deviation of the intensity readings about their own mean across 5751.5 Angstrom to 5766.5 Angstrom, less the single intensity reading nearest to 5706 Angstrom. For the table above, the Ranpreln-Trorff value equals -29.9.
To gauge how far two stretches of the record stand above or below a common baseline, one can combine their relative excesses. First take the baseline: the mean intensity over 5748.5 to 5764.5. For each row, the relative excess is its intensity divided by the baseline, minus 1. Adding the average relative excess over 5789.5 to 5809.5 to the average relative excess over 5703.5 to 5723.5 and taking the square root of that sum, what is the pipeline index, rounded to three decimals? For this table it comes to 0.241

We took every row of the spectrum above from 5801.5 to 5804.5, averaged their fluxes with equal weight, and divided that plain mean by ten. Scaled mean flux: 3.56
